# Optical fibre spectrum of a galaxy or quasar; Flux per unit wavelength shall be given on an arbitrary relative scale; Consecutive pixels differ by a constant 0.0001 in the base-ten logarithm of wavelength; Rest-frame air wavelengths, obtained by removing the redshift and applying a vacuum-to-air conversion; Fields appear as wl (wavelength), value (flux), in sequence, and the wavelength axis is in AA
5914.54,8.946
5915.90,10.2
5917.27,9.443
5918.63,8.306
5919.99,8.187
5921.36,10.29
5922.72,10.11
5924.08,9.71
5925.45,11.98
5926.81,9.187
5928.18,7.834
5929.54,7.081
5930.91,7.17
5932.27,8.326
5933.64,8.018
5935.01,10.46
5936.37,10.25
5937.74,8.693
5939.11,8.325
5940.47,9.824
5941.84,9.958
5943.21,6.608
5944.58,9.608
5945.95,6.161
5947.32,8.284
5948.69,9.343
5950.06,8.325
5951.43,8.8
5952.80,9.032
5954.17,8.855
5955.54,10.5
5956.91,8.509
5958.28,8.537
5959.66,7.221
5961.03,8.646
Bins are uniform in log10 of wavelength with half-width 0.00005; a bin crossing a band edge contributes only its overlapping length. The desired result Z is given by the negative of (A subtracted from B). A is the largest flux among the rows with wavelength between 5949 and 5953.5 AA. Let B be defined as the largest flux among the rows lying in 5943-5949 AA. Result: -0.6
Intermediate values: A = 9.032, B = 9.608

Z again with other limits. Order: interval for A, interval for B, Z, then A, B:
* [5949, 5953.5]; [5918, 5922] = -1.3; 9.032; 10.29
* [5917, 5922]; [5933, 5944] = -0.2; 10.29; 10.46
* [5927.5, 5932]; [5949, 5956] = -2.7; 7.834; 10.5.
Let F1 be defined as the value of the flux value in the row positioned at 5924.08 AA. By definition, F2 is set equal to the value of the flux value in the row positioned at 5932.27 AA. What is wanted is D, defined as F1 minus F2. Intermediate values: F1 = 9.71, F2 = 8.326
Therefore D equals 1.4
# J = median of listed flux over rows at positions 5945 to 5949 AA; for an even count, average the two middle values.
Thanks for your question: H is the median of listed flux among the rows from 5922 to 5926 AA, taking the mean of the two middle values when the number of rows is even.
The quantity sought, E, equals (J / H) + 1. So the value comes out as 1.82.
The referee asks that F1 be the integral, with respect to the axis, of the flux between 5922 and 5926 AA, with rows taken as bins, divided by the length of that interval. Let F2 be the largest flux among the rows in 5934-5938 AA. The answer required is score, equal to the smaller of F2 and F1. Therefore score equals 10.5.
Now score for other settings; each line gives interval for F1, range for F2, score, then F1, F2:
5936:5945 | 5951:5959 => 9.0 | 9.0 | 10.5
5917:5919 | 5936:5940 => 8.9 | 8.9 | 10.25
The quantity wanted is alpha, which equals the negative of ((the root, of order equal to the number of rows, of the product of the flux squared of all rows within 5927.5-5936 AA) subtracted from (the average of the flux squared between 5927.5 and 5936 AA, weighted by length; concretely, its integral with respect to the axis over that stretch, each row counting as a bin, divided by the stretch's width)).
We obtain -3.8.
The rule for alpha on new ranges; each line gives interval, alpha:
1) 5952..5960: -2.9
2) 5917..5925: -2.9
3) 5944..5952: -2.3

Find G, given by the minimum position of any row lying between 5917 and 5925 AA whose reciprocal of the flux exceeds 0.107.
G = 5918.63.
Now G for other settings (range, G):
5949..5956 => 5950.06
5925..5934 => 5926.81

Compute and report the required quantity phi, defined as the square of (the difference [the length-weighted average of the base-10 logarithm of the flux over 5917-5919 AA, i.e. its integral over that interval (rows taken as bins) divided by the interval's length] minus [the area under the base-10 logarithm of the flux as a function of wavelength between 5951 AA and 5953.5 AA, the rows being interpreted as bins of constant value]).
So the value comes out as 2.0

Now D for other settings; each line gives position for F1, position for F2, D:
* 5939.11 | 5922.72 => -1.8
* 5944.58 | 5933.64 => 1.6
